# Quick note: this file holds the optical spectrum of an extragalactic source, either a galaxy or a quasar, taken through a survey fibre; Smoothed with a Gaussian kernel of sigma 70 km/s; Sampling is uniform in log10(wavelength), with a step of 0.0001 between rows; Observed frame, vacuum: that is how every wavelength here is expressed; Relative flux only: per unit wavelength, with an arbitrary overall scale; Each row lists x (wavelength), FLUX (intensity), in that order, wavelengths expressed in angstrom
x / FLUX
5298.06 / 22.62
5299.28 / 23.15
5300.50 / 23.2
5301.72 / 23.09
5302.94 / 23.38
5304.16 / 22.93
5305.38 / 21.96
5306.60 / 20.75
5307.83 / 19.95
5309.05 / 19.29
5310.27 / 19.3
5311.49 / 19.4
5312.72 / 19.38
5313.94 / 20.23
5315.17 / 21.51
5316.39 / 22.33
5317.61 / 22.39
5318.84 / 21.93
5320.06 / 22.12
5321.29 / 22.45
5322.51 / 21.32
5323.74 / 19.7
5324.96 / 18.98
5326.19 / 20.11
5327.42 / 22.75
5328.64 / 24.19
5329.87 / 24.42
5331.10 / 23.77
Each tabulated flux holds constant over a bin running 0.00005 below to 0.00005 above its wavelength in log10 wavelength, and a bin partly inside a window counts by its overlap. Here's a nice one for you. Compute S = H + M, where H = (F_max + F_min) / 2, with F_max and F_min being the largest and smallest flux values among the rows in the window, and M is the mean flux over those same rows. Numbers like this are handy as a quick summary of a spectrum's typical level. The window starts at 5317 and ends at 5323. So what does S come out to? 43.9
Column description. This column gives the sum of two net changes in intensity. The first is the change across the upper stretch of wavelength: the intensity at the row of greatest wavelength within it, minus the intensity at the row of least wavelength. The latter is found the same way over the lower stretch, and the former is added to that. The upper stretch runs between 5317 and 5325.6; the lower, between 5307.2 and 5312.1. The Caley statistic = -4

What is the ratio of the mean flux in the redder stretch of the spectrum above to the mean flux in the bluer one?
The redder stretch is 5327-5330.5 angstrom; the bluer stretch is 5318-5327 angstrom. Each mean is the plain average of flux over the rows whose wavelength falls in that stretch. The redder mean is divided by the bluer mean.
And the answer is 1.14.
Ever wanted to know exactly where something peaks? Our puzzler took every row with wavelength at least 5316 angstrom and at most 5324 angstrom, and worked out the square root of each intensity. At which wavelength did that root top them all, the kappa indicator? 5321.29 angstrom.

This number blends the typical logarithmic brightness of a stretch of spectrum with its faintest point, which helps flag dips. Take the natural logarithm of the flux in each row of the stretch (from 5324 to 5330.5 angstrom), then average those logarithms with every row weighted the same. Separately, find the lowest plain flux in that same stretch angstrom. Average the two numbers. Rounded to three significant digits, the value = 11.0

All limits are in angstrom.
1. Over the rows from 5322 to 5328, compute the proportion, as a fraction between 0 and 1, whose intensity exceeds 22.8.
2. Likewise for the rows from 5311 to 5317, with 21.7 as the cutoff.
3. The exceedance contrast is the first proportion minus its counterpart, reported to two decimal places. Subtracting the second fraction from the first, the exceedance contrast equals -0.20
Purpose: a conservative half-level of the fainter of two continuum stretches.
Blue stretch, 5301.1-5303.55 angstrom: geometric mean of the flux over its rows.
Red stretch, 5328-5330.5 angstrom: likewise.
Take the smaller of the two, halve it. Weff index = 11.6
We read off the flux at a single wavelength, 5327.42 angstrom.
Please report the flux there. 22.75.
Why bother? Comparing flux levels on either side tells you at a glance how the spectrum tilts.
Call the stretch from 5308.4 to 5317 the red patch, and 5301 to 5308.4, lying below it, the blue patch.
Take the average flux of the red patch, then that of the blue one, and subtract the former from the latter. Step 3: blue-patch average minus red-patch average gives 1.8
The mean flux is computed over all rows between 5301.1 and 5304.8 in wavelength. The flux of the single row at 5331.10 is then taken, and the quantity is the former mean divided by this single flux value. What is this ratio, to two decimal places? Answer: 0.97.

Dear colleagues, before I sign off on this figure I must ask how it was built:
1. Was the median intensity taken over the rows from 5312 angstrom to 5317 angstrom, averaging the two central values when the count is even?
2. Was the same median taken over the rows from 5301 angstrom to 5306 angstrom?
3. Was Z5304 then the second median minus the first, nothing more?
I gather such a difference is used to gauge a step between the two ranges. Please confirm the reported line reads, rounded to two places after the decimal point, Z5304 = 2.14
